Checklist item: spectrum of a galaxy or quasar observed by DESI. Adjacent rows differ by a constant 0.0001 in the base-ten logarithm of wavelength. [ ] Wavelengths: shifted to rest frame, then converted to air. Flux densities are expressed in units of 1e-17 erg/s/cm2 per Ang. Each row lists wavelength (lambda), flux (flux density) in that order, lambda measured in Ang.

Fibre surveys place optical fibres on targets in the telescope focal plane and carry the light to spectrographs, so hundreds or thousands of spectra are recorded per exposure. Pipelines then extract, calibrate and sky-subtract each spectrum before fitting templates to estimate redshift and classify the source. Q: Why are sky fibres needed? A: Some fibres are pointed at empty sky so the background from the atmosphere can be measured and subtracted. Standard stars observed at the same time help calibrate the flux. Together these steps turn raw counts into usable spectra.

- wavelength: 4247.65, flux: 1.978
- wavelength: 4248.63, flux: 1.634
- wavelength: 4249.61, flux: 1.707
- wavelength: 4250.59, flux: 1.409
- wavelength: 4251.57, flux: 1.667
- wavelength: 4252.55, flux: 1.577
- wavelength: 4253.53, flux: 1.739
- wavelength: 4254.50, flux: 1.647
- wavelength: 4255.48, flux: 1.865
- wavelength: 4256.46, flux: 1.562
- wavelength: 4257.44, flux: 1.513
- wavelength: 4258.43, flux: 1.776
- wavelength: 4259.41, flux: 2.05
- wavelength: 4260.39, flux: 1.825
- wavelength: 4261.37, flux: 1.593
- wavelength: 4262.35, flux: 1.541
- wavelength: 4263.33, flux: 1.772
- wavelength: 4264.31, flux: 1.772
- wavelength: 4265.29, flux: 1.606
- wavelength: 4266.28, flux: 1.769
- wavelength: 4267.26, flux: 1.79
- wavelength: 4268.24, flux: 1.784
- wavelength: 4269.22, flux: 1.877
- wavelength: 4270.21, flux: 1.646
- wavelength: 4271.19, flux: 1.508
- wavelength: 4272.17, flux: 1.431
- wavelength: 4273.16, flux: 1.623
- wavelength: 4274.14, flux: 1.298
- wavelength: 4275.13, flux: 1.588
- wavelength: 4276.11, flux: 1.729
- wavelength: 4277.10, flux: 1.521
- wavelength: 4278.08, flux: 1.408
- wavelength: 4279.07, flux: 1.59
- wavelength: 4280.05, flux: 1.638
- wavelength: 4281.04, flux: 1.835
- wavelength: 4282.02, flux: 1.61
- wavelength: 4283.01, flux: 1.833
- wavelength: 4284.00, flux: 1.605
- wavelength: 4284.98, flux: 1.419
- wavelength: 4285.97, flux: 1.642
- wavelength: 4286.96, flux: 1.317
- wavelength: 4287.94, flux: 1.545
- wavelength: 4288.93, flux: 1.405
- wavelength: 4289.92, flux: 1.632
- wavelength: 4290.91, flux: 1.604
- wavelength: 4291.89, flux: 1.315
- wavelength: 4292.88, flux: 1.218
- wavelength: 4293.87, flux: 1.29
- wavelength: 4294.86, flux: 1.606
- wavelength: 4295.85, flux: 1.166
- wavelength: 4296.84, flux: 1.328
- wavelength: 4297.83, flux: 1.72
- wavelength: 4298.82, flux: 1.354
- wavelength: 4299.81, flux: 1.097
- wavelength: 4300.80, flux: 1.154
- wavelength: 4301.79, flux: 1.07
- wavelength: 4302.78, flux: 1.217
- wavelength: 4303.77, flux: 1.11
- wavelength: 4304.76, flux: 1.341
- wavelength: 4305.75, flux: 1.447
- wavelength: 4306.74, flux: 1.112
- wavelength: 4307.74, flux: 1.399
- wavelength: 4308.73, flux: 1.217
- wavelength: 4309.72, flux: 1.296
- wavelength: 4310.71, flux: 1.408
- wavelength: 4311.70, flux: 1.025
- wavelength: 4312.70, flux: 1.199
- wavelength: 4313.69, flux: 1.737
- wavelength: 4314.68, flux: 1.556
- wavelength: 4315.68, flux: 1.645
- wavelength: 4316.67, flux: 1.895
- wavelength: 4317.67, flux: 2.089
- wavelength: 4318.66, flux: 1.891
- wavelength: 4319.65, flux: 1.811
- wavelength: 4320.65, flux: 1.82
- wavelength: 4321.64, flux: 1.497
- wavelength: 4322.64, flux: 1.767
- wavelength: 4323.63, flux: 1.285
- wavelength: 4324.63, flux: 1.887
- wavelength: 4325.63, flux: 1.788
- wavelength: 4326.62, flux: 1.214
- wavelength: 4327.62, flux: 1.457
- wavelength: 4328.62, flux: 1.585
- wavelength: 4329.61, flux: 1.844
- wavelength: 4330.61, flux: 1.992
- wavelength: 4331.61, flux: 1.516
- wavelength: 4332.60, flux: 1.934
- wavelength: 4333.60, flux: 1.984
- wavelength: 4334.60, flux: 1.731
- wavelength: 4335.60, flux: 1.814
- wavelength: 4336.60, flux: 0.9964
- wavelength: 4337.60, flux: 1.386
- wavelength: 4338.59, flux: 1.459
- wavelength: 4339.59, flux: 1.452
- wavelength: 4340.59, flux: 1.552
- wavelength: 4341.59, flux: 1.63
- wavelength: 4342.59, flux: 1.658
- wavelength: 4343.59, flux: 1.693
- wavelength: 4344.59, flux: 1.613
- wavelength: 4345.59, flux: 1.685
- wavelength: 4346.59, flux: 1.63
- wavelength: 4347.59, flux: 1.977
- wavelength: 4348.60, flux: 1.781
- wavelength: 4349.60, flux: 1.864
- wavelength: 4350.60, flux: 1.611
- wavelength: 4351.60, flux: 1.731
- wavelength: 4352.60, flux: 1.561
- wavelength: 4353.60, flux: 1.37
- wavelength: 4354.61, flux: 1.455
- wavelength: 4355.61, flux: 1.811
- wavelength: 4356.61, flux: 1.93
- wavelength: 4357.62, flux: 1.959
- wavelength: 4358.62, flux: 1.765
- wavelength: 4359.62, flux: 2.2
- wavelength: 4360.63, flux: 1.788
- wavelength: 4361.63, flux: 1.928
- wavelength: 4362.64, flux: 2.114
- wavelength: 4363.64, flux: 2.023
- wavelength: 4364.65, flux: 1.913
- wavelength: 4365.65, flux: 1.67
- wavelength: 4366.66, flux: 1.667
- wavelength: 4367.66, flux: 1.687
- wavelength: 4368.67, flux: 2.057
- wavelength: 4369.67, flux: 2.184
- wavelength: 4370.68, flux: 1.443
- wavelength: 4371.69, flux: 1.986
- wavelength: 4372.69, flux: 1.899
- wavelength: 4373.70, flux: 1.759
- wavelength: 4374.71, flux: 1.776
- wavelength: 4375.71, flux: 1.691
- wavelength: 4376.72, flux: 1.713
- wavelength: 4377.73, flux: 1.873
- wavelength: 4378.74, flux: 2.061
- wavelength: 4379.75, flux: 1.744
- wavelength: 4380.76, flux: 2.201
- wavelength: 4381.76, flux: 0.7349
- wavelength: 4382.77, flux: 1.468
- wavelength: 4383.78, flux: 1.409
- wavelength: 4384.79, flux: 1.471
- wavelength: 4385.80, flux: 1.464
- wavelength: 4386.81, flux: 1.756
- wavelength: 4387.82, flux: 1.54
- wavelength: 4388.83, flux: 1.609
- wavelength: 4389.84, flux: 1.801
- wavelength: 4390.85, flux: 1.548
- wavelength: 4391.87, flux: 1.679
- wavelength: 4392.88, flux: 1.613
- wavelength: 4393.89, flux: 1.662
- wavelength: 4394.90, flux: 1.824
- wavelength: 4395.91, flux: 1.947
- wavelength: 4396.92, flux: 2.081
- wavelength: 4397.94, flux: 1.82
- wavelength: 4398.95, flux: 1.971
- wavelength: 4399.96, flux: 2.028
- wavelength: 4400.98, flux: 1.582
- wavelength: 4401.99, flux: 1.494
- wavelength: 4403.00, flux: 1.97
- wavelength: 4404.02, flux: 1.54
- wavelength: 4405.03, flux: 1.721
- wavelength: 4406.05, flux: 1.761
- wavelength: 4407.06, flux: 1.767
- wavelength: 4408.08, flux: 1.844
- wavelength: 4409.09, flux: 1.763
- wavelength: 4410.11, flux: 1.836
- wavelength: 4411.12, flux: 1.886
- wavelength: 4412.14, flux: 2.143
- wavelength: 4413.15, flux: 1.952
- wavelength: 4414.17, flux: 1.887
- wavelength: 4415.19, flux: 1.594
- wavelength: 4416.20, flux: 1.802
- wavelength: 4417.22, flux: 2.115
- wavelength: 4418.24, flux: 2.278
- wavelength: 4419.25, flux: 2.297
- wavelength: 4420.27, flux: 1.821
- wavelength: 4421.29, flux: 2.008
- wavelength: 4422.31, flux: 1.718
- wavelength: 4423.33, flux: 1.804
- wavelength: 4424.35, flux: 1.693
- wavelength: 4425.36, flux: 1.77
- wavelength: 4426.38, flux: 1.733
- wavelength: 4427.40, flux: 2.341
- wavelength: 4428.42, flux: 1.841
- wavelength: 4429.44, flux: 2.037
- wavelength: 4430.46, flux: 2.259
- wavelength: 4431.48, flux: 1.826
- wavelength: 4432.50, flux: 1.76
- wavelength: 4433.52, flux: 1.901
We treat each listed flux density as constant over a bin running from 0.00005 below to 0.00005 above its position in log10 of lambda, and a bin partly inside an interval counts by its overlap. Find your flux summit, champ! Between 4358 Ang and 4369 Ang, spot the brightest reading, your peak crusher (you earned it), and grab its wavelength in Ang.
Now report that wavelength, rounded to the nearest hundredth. 4359.62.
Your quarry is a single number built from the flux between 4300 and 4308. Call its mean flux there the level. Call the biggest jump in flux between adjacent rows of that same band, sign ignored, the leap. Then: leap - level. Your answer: -0.9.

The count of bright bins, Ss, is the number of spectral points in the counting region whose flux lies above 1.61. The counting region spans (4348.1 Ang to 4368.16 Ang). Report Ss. 17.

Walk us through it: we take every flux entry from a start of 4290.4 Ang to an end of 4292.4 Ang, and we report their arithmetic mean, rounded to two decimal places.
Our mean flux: 1.46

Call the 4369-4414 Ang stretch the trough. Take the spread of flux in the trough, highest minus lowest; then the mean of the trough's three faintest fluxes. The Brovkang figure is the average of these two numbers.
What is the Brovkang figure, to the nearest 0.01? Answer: 1.33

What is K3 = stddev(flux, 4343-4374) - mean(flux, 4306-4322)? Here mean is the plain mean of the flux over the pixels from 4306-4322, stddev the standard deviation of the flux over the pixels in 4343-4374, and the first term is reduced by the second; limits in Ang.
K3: -1.33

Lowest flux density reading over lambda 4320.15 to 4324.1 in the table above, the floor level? 1.285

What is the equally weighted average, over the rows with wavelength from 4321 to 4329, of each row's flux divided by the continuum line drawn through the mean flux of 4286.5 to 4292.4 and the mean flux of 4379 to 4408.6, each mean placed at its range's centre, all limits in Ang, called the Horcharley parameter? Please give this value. 1.01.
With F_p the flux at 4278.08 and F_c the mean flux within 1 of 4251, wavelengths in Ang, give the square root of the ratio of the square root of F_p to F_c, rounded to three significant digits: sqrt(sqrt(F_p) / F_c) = 0.878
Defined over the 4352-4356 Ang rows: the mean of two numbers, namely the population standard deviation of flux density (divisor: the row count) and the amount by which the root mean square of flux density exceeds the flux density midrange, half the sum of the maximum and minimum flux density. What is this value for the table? 0.07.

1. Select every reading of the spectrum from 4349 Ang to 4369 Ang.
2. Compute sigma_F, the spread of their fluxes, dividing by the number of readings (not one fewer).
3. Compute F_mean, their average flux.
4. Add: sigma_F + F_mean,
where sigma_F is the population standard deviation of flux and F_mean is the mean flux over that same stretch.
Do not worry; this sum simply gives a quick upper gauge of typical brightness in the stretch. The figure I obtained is 2.02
